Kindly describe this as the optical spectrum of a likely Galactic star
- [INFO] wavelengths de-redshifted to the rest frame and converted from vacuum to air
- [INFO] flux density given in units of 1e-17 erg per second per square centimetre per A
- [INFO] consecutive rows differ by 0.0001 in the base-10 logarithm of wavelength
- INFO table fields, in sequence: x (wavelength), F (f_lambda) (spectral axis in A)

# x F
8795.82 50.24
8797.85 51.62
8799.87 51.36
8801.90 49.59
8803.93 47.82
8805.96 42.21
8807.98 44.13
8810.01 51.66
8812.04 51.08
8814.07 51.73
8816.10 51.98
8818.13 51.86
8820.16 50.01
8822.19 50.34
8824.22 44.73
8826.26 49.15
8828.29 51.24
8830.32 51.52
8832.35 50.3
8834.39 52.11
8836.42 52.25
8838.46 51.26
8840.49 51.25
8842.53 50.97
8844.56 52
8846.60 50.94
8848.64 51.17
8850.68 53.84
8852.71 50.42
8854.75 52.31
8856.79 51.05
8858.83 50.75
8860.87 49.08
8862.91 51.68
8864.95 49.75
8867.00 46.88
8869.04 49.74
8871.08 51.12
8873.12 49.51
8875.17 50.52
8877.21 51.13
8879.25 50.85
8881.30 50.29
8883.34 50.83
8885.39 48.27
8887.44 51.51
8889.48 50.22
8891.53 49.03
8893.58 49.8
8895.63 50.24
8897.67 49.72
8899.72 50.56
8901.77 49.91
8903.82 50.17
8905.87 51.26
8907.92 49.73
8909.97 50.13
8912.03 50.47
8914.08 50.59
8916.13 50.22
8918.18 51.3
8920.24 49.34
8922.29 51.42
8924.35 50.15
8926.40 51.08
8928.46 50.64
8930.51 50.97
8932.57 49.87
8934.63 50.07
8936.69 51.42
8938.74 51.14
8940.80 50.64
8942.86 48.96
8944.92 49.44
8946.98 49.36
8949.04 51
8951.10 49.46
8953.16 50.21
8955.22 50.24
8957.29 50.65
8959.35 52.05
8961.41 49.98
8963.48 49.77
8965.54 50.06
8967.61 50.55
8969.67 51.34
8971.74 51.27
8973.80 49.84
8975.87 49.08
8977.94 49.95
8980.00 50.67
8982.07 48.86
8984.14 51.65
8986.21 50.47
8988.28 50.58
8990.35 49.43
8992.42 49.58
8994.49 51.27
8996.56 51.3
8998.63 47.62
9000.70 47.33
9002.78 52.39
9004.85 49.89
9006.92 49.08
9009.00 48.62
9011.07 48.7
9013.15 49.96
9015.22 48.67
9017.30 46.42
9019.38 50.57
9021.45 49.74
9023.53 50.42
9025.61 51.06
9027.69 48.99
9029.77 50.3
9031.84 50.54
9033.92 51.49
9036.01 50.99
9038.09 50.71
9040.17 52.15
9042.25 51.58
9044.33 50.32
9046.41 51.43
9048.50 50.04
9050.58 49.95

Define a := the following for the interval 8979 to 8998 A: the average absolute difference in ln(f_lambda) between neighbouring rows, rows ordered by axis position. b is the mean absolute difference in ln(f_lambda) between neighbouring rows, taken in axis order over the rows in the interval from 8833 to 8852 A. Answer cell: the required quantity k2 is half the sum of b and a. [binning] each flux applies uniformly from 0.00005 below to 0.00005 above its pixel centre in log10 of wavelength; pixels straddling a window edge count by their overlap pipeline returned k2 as 0.019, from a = 0.022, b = 0.015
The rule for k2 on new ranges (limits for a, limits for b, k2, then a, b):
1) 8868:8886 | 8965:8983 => 0.019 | 0.021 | 0.017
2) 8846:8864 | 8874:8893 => 0.030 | 0.034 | 0.026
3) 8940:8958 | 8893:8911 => 0.015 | 0.017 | 0.014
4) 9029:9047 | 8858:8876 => 0.028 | 0.016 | 0.040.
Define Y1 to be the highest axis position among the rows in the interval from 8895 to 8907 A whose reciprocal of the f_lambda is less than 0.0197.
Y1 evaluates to 8905.87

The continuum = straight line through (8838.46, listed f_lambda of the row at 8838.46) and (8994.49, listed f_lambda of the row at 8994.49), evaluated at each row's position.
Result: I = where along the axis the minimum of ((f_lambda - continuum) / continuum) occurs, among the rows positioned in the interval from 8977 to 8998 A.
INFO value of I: 8982.07 A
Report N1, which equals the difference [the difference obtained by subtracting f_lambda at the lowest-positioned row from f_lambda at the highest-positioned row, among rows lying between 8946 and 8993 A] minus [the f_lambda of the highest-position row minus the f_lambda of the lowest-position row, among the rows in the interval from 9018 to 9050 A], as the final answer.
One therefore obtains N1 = 1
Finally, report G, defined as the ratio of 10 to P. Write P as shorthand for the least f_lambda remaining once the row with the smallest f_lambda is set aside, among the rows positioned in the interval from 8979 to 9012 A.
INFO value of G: 0.210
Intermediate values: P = 47.62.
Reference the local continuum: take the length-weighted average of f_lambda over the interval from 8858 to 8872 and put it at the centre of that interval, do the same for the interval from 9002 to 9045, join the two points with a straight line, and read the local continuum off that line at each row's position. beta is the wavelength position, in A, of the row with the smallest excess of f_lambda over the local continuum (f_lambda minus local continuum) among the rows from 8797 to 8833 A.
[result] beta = 8805.96 A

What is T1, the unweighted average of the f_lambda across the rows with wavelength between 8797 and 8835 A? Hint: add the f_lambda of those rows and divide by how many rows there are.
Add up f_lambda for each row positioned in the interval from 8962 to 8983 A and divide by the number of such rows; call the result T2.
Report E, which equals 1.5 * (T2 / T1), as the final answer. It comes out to 1.51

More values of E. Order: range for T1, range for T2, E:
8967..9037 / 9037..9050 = 1.53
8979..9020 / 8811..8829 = 1.52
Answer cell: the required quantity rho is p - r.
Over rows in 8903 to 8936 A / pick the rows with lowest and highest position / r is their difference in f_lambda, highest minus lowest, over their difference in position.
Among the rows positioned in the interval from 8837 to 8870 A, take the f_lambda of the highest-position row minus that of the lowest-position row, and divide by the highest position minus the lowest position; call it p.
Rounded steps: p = -0.050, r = 0.00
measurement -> -0.05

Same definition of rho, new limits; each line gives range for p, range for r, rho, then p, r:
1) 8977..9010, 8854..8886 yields 0.09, -0.043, -0.13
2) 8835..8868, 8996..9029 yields -0.10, -0.176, -0.07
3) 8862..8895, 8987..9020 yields -0.06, -0.061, 0.00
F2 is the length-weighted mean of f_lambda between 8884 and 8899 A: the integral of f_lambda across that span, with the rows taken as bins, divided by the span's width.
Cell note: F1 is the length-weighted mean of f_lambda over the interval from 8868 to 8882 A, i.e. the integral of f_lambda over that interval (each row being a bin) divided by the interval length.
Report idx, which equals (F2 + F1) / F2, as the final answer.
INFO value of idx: 2.01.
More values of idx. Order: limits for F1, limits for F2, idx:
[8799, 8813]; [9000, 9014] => 1.97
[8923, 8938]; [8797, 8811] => 2.05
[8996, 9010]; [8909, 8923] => 1.98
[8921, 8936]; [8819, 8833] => 2.02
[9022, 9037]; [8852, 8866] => 2.00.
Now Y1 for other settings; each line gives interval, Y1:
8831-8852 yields 8850.68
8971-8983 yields 8971.74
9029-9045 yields 9042.25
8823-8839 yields 8838.46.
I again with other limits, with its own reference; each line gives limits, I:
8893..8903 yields 8897.67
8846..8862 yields 8860.87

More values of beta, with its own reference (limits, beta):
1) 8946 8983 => 8982.07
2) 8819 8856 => 8824.22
